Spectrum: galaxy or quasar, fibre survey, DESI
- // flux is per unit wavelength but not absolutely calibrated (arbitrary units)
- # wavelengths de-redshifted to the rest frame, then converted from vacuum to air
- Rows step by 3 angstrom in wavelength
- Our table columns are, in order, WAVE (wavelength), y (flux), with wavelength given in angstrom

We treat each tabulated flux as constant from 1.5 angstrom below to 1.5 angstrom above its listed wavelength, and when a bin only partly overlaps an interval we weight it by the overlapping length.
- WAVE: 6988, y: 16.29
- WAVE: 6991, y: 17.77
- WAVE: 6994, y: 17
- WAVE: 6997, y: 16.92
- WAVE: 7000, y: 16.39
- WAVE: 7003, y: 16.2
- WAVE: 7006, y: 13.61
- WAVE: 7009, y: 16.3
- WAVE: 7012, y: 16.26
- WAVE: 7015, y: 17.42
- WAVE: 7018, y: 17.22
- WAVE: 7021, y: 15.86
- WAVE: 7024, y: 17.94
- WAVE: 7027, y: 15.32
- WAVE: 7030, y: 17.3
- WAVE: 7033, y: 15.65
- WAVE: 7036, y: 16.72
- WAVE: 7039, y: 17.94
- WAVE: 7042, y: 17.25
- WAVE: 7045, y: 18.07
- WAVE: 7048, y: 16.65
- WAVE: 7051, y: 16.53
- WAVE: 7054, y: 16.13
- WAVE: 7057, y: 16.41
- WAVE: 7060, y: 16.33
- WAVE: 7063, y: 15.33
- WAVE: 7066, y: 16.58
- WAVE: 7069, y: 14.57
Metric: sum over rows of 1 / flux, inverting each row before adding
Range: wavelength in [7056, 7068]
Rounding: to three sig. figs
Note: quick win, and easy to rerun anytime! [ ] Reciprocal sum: 0.248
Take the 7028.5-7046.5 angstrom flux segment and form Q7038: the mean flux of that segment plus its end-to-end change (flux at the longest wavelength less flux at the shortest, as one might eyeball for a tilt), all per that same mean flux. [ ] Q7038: 1.04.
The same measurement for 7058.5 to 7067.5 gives 1.02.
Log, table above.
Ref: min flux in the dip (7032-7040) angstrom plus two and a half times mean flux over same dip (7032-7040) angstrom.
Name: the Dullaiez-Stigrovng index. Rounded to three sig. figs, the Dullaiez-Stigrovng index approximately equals 57.6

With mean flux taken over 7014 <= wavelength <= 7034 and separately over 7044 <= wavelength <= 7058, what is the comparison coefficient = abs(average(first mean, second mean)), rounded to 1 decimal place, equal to 16.7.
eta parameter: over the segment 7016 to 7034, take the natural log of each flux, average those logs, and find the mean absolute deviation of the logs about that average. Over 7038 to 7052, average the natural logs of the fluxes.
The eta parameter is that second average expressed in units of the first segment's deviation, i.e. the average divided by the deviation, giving 50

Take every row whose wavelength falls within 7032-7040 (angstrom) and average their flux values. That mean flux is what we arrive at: 16.8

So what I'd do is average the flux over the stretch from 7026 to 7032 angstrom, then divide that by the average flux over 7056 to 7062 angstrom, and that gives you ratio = 1.00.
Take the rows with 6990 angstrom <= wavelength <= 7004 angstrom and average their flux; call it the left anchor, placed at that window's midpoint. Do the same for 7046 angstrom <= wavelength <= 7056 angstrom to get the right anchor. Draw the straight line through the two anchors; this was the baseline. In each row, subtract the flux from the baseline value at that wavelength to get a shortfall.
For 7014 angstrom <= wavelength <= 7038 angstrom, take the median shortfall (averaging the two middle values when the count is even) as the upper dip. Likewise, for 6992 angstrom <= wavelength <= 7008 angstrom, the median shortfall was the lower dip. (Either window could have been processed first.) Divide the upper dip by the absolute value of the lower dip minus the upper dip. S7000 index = -0.4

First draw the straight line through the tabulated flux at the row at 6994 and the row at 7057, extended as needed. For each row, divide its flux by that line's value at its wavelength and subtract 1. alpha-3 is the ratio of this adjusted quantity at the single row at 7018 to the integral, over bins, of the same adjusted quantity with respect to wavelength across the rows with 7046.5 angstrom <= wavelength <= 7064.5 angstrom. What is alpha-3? -0.1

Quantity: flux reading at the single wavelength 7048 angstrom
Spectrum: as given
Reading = 16.65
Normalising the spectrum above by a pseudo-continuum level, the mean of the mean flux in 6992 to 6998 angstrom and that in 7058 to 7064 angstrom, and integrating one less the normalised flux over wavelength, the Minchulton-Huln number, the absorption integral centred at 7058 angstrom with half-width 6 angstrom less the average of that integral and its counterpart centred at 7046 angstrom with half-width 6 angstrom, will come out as 0.39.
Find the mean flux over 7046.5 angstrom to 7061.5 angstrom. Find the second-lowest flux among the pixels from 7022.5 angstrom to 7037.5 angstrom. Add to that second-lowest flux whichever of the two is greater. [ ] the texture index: 32.1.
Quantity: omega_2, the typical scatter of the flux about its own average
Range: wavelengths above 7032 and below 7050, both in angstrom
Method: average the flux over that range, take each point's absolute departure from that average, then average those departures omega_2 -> 0.71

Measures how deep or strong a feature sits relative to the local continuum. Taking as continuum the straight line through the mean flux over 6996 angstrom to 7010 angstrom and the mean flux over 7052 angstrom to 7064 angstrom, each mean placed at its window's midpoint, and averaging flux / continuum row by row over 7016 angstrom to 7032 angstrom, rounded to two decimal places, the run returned 1.05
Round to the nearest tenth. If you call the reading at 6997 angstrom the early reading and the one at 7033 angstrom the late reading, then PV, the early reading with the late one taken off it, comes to 1.3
